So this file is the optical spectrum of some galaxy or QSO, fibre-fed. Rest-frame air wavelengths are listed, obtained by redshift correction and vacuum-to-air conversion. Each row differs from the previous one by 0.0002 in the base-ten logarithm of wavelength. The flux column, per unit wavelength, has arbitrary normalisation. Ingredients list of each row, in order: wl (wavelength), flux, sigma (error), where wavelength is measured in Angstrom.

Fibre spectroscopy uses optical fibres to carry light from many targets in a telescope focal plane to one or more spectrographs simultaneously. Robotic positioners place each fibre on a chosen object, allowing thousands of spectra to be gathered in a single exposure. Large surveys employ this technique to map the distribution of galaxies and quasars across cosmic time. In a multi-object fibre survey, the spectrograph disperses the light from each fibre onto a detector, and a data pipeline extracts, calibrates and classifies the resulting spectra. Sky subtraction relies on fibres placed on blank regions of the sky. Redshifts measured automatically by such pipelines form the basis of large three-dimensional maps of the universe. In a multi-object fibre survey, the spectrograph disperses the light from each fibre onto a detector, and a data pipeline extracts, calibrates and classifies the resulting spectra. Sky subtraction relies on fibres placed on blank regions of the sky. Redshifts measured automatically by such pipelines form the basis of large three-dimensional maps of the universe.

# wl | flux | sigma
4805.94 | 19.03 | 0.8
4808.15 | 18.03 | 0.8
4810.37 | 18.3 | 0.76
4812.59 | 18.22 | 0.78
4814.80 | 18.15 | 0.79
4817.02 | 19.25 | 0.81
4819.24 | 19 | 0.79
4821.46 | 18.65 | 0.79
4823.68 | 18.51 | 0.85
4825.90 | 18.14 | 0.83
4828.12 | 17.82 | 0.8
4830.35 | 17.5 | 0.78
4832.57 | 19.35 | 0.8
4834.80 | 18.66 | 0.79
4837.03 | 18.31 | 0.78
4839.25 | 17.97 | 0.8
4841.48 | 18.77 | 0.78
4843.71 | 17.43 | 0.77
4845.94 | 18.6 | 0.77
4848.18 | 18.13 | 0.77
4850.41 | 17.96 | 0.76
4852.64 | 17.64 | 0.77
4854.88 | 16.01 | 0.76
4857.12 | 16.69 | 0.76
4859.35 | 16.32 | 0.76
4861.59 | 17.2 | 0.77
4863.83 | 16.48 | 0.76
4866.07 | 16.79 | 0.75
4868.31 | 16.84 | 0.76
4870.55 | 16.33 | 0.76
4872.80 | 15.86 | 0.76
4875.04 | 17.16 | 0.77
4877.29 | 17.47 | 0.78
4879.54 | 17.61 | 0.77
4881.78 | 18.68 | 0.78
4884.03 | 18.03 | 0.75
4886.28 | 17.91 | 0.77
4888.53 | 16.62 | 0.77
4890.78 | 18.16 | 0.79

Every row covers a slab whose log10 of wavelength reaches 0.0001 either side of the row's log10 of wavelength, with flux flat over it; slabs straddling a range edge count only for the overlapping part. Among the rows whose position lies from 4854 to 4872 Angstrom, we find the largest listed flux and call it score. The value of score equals 17.2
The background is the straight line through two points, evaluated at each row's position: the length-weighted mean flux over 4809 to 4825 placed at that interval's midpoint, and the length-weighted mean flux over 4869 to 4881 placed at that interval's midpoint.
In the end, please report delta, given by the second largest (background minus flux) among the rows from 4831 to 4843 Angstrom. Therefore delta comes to -0.3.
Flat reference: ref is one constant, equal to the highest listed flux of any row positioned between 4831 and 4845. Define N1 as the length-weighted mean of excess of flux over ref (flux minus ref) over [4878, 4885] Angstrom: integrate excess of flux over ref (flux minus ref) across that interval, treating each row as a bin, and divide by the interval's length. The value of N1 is -1.28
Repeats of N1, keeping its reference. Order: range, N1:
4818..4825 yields -0.64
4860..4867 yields -2.56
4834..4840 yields -1.03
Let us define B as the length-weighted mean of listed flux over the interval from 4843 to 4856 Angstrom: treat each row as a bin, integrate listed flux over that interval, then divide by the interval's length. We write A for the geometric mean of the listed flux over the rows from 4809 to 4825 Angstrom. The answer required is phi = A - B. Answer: 1.0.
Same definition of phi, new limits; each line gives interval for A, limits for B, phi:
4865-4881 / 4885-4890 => -0.5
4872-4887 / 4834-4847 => -0.8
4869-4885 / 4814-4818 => -1.4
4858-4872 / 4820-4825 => -1.9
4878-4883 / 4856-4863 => 1.4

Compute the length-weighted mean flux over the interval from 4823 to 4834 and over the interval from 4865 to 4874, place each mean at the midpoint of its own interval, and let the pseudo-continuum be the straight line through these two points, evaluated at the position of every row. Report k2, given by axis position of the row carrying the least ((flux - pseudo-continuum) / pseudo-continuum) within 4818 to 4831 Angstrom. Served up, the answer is 4830.35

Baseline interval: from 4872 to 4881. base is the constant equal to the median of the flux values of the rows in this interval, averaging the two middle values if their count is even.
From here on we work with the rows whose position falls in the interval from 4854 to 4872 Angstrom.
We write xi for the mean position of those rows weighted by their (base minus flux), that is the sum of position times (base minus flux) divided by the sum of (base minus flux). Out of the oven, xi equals 4862.0 Angstrom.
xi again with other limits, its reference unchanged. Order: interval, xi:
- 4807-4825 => 4816.9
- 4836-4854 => 4843.9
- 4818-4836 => 4826.7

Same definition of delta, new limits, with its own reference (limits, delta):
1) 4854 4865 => 1.1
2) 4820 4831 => 0.4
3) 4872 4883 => -0.2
